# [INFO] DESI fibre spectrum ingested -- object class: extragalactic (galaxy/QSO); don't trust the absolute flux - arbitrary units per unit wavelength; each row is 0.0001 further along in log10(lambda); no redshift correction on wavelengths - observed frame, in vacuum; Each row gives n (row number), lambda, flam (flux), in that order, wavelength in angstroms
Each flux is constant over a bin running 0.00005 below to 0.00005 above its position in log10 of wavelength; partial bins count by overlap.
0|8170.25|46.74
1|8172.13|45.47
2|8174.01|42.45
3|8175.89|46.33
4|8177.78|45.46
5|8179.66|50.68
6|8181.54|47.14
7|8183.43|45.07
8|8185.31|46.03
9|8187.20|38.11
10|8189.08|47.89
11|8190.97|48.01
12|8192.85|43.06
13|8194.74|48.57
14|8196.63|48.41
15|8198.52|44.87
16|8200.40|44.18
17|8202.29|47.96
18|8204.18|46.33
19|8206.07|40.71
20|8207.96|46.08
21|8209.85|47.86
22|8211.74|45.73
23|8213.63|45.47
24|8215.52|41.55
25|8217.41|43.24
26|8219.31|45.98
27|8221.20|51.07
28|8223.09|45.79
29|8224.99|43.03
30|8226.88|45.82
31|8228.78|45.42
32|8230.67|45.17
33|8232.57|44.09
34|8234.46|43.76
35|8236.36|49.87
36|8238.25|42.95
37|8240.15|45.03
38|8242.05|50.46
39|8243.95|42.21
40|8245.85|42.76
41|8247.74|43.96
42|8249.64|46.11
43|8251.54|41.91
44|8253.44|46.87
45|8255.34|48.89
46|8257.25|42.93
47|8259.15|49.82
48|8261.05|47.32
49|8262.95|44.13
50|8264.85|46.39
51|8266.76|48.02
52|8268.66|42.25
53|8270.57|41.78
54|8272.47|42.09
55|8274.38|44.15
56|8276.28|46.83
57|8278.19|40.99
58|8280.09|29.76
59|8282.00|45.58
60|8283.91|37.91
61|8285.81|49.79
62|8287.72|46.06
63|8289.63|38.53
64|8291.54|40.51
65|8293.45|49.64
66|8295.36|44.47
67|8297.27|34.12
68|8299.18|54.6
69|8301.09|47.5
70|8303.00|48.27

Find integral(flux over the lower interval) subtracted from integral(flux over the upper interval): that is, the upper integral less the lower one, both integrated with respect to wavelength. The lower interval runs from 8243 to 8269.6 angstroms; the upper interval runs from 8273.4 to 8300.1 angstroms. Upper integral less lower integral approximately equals -54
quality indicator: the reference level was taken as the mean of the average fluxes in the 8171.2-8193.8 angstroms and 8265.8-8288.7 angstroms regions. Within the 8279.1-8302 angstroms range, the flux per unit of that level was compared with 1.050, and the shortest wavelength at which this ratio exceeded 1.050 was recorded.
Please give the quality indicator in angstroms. 8285.81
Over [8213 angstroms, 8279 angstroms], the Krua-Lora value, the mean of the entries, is 45.1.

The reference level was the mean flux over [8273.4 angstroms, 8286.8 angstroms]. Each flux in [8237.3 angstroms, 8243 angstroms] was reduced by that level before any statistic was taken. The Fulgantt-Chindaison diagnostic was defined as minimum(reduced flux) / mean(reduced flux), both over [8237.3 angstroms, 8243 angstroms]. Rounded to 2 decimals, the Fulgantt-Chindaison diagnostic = 0.20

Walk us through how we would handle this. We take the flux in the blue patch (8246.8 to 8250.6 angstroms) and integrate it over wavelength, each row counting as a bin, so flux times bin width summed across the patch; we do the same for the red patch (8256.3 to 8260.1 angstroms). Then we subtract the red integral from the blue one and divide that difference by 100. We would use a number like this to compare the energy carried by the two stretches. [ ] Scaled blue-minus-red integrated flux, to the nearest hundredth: -0.05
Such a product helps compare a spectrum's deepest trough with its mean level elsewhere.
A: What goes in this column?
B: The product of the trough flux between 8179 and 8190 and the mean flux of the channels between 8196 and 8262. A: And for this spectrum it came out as 1735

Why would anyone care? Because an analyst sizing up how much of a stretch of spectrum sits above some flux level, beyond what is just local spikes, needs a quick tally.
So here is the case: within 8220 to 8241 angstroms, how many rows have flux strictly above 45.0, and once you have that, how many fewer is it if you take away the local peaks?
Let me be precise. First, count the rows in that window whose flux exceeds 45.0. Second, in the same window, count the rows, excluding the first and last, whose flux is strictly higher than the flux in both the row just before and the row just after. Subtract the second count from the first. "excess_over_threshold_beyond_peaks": 5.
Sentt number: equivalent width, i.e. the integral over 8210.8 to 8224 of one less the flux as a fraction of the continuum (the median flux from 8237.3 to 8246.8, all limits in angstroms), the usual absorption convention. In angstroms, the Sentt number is -0.80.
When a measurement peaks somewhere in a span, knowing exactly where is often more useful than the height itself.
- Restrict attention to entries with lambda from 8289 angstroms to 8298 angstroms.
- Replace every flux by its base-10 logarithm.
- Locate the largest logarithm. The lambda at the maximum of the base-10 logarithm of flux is 8293.45 angstroms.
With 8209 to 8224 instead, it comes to 8221.20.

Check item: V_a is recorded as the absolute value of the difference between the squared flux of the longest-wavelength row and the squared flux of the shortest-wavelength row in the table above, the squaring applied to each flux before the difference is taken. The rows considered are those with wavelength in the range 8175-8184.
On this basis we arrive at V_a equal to 115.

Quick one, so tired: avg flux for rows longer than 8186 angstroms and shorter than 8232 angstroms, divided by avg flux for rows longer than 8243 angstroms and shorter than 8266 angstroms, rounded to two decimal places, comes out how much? 1.00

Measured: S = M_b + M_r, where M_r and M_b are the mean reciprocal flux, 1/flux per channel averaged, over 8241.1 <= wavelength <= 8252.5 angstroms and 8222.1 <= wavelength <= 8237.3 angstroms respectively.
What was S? 0.0446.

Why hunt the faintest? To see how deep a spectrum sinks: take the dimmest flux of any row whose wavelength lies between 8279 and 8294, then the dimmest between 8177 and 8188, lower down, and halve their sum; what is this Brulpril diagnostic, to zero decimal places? 34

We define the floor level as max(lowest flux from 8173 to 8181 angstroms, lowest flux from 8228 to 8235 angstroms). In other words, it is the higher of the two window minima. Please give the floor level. 43.8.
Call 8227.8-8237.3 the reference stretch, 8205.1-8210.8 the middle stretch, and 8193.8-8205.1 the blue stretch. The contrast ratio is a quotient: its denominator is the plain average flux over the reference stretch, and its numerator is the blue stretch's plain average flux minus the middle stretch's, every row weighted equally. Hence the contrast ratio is 0.040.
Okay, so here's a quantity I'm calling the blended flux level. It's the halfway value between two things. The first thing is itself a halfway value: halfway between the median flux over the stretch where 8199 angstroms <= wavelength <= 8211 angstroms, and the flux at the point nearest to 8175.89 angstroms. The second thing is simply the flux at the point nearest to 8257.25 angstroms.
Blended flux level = 44.6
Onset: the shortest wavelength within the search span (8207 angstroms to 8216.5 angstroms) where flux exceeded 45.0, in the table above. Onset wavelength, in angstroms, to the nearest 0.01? 8207.96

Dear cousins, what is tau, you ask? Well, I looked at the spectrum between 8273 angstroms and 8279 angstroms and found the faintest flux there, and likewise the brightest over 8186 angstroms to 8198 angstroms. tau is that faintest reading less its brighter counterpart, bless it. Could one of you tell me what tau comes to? -7.6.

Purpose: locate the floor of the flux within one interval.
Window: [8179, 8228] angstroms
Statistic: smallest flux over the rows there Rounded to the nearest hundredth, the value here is 38.11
